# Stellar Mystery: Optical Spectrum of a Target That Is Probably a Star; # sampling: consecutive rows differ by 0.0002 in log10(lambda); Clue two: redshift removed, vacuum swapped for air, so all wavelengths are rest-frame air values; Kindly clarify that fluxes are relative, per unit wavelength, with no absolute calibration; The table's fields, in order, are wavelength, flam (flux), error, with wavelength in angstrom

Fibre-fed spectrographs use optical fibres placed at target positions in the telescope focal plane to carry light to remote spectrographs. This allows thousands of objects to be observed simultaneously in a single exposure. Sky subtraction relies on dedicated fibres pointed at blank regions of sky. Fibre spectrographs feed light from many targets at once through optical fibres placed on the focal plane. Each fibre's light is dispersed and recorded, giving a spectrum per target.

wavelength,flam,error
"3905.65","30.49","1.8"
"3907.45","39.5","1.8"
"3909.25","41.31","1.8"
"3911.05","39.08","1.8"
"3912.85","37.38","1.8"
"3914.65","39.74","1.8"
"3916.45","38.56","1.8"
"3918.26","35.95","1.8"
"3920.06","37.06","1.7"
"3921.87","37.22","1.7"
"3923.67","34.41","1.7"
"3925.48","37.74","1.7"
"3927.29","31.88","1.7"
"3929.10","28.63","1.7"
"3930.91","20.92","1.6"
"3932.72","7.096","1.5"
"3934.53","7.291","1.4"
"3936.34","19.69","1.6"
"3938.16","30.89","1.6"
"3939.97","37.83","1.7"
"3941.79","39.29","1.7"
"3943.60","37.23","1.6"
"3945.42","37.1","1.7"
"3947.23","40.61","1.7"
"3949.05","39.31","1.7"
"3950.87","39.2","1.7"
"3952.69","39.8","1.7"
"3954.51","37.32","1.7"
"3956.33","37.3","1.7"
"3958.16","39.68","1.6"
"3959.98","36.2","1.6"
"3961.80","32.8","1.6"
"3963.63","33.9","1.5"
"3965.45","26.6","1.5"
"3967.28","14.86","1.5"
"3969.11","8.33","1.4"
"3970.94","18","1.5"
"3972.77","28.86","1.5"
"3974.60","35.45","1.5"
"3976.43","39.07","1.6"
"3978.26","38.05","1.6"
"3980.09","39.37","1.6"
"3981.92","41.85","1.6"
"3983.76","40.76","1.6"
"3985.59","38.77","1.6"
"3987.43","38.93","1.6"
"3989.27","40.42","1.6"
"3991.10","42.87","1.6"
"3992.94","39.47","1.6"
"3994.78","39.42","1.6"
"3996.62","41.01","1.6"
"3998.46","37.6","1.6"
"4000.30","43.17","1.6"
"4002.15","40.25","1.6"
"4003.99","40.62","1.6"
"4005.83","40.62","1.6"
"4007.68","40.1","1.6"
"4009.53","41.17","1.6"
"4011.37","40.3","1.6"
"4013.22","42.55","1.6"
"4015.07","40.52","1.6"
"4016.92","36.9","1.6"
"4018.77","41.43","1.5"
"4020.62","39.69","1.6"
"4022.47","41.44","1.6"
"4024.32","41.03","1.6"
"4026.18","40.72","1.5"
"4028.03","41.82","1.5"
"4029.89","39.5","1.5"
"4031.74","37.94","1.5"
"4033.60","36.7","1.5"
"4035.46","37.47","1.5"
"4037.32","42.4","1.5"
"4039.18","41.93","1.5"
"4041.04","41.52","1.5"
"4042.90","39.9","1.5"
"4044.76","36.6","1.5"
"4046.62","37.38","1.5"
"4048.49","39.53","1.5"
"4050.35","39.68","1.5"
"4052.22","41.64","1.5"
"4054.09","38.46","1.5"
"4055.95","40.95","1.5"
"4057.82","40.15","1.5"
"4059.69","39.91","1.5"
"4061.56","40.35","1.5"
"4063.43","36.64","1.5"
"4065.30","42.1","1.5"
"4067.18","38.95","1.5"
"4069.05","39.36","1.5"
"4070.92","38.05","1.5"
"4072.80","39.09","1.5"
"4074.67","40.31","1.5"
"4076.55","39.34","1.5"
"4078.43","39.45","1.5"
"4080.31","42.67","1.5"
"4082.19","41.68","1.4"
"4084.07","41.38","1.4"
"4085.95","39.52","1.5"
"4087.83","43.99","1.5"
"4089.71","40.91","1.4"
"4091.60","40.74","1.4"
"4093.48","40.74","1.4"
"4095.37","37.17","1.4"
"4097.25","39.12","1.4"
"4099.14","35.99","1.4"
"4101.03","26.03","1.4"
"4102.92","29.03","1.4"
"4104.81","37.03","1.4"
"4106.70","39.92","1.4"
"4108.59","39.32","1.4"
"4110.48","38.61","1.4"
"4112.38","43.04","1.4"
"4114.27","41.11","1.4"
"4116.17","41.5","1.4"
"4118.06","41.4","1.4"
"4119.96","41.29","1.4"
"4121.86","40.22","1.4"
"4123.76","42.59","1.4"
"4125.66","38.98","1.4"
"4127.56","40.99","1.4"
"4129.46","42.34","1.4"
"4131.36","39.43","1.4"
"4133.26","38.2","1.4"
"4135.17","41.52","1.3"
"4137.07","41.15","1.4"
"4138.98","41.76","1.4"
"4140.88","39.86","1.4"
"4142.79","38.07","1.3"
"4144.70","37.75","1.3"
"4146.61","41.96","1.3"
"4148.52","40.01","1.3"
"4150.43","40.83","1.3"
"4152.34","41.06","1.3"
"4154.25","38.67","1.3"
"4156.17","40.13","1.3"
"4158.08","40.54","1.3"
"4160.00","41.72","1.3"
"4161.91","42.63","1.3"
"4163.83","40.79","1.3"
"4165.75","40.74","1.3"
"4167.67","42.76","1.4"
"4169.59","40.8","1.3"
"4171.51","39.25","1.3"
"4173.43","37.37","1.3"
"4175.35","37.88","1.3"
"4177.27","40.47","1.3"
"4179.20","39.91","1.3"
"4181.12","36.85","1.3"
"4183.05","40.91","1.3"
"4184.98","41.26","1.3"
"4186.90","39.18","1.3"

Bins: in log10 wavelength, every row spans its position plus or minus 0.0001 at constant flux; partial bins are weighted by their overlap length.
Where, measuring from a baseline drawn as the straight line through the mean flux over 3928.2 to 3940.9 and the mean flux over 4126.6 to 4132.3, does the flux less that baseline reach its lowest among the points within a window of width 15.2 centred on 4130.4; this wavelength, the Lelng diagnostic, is 4133.26 angstrom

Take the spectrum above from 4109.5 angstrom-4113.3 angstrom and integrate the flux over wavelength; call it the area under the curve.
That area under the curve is 155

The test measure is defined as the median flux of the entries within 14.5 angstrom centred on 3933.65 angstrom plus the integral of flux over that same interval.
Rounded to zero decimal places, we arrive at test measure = 359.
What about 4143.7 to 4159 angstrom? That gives 654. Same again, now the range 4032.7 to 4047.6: 623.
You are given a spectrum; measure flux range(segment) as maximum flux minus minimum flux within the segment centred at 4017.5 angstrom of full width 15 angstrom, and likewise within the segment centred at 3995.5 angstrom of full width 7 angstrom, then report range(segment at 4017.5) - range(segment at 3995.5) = 2.2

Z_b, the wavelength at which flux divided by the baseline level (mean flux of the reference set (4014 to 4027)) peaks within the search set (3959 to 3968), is 3959.98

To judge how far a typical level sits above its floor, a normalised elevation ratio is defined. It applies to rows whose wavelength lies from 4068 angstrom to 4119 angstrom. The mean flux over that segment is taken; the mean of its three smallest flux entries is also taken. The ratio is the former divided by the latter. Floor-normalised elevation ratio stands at 1.29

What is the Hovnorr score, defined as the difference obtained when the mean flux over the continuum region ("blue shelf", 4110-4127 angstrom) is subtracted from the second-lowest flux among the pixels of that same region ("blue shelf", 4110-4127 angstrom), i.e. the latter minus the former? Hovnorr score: -2.0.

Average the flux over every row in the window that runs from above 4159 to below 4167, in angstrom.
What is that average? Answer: 41.5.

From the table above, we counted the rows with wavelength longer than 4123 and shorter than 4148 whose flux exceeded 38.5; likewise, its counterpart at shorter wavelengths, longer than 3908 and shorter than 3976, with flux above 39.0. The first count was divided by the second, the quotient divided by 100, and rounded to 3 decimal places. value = 0.011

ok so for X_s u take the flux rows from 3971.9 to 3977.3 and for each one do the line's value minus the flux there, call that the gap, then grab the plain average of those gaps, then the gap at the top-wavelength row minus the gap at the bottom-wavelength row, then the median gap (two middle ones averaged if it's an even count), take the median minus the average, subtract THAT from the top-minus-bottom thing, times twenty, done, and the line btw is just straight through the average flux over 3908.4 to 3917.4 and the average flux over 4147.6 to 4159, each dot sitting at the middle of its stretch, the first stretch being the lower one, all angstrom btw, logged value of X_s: -184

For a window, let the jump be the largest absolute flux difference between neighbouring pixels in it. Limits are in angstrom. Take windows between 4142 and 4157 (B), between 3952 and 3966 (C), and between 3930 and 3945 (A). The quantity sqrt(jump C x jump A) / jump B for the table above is 2.39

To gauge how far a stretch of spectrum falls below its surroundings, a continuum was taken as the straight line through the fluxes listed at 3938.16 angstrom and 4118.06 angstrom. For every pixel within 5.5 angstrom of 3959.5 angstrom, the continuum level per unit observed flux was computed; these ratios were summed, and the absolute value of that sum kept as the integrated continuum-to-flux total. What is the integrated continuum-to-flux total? 5.35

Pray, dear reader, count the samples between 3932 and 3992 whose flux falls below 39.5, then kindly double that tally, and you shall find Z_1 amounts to 52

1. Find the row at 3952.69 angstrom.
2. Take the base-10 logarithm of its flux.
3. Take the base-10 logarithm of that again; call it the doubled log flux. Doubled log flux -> 0.204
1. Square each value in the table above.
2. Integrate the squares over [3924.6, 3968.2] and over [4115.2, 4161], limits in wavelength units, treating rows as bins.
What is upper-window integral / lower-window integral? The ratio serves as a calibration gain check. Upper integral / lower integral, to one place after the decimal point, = 1.6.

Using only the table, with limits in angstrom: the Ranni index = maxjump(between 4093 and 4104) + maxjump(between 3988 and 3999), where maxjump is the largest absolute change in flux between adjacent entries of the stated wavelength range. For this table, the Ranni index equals 13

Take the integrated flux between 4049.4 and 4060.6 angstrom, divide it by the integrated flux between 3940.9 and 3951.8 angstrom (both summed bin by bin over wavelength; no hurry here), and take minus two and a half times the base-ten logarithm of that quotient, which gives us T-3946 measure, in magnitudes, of -0.066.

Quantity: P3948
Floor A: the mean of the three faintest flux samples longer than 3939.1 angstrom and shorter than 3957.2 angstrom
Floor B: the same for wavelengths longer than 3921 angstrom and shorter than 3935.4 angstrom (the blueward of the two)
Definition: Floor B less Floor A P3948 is -25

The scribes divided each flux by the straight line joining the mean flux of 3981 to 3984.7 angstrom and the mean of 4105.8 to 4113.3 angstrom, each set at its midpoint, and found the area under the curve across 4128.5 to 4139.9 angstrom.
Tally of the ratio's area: 11.6 angstrom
